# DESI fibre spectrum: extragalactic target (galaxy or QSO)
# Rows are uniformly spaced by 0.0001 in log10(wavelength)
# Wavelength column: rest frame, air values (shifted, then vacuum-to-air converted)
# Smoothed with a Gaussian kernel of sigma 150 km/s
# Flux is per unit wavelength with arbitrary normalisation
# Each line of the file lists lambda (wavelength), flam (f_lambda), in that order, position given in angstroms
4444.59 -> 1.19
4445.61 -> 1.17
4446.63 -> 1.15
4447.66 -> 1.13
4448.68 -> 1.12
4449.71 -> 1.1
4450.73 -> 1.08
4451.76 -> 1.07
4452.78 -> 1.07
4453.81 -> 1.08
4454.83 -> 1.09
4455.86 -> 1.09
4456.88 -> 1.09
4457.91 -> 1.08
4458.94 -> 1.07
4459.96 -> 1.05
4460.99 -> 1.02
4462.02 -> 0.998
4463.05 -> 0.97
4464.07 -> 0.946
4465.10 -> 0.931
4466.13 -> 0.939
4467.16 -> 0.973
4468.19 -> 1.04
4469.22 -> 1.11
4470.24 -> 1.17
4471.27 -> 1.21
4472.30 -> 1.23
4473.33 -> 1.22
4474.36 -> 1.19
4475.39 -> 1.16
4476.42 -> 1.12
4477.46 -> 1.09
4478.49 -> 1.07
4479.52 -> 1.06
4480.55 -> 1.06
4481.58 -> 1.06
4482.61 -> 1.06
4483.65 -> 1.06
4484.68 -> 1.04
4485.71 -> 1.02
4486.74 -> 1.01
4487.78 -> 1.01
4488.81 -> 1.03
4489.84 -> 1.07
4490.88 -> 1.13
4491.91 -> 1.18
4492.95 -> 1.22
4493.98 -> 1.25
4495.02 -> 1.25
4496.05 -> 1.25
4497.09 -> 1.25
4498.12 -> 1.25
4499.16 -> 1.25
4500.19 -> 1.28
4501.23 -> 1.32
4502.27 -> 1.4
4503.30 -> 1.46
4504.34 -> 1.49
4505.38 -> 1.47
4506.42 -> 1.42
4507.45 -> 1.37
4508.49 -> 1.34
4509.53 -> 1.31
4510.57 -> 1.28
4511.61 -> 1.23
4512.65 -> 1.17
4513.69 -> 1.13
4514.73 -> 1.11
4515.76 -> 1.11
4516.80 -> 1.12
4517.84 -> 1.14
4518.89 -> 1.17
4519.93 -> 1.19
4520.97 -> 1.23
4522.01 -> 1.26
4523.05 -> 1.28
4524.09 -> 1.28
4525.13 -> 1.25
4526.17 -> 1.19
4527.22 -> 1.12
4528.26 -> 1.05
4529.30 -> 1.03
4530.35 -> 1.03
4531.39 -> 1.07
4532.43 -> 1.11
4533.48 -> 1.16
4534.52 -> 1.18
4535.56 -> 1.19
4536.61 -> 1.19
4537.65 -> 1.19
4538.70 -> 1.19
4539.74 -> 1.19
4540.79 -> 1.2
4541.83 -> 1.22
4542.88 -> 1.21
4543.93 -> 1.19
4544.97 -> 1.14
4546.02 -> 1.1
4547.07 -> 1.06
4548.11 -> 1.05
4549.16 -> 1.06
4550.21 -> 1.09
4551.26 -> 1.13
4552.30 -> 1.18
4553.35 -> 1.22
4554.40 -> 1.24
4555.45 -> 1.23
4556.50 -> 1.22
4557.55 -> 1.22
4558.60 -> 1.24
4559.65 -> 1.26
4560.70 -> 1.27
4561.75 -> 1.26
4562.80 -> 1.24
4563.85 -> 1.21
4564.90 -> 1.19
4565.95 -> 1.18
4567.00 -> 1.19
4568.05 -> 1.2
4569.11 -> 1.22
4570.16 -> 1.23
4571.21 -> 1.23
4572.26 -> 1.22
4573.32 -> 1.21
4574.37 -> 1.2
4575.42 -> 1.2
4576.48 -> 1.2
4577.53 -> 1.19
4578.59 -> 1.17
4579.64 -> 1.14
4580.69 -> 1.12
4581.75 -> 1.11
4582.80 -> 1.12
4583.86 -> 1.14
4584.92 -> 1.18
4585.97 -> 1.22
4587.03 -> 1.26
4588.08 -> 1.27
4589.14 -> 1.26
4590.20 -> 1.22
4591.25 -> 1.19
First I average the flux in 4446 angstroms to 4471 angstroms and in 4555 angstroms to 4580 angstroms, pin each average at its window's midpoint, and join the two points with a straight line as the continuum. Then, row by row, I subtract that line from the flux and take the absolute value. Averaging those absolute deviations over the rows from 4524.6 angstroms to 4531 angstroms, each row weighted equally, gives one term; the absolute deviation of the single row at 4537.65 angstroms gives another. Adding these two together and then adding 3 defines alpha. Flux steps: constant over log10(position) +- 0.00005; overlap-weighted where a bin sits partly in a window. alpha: 3.11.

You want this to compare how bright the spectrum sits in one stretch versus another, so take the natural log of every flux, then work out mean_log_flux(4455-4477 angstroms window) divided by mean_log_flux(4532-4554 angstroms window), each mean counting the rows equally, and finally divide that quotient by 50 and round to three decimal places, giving 0.010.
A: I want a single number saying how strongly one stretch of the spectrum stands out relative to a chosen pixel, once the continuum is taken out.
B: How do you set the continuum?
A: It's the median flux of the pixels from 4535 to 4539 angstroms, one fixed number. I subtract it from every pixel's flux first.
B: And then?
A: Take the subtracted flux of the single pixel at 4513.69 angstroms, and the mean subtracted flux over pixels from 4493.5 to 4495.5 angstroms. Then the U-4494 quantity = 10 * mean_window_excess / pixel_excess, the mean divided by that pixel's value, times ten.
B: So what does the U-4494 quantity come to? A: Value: -10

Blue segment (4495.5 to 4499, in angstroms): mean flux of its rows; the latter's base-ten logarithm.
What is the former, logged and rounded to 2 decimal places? 0.10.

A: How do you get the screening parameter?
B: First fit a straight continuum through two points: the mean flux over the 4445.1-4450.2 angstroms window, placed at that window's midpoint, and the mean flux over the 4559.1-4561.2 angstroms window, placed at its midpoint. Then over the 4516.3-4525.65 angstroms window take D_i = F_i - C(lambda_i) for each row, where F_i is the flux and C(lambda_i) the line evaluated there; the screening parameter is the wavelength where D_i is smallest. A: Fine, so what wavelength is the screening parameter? 4516.80 angstroms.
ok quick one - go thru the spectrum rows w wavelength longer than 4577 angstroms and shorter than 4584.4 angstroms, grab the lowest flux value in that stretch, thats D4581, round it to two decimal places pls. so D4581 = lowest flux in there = 1.11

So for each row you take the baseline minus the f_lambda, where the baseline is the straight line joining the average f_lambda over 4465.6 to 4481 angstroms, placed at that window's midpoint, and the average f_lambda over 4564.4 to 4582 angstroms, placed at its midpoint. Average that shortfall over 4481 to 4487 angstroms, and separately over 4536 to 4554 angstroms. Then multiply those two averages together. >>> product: 0.0009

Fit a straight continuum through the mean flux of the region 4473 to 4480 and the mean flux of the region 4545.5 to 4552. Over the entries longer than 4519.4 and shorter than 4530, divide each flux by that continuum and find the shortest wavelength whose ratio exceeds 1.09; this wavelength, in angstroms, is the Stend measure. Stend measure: 4520.97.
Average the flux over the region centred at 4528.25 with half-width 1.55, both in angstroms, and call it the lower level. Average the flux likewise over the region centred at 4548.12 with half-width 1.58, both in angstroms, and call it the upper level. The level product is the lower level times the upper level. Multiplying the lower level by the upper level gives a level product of 1.13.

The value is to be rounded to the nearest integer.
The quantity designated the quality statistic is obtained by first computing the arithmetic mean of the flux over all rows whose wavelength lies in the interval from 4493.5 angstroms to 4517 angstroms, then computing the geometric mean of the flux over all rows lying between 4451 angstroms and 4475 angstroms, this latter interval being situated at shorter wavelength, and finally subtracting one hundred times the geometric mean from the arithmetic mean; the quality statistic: -105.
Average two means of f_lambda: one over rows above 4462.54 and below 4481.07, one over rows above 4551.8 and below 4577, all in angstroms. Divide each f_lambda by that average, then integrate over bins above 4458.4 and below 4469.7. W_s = 10 angstroms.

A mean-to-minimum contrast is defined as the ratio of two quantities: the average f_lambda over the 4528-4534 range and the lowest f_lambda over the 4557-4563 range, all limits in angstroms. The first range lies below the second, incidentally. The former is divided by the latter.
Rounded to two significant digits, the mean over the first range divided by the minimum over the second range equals 0.88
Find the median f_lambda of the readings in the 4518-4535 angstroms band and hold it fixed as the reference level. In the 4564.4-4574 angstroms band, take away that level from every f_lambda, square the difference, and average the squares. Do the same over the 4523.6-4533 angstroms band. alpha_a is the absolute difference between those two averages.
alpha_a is 0.0089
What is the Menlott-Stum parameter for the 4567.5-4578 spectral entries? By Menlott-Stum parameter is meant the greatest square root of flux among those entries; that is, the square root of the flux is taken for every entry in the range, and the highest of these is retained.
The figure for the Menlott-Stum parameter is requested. 1.11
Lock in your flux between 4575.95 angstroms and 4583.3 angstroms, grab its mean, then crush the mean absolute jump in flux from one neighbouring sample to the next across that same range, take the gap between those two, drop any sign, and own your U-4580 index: 1.13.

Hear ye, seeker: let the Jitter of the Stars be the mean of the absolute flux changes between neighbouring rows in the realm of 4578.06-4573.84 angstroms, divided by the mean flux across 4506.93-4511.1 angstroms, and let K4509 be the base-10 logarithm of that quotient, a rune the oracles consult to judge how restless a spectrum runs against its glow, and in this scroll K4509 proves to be -2.60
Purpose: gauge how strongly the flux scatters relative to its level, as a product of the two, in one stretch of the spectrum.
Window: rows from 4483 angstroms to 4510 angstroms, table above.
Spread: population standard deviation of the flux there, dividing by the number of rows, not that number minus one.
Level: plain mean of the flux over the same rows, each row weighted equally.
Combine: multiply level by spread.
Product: 0.18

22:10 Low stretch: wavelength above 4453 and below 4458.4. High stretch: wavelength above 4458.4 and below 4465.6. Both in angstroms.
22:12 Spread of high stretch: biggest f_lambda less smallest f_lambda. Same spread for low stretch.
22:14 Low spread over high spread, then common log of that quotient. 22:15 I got -1.14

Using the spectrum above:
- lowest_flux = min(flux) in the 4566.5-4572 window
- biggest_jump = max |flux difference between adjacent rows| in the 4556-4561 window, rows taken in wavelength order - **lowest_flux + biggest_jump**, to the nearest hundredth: 1.21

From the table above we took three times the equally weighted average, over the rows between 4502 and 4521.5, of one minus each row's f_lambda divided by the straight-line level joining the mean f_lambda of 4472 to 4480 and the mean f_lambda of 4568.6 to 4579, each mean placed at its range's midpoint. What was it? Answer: -0.27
